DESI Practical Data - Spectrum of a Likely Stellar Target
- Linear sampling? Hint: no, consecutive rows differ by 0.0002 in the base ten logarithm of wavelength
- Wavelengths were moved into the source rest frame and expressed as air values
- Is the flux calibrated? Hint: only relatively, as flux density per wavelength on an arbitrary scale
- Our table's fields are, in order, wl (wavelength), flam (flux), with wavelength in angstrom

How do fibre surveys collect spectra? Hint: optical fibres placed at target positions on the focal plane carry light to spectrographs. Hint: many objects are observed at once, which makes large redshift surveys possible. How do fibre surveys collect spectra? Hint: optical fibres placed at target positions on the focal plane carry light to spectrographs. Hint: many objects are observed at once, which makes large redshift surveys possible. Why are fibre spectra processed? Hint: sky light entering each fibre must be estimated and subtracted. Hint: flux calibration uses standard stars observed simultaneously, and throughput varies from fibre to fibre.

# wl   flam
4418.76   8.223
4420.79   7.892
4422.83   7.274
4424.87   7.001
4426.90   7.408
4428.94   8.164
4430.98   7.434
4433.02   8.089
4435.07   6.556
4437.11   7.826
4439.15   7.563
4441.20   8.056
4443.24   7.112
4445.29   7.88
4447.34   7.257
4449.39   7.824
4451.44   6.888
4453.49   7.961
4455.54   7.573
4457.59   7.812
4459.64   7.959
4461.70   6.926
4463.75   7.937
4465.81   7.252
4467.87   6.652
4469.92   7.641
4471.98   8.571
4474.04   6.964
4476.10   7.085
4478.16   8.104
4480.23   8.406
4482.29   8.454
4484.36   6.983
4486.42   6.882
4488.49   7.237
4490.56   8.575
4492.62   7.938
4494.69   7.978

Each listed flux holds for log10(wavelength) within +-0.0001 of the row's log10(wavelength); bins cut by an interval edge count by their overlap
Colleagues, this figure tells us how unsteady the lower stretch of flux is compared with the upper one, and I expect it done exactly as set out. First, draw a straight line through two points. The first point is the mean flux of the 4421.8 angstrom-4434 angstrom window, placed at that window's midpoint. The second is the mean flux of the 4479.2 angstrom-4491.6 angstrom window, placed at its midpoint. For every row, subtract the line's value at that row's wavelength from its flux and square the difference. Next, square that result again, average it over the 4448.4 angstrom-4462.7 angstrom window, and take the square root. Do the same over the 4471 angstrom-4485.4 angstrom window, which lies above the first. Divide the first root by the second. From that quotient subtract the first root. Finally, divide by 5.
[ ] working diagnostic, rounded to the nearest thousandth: 0.058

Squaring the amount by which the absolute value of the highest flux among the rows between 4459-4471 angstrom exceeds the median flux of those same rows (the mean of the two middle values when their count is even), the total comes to 0.3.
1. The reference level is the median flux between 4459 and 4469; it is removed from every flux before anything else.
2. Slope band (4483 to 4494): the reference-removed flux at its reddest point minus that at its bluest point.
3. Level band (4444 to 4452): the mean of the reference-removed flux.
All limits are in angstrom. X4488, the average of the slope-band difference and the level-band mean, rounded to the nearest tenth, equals 0.6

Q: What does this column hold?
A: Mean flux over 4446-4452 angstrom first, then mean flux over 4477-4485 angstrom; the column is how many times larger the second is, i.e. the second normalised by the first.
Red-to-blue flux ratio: 1.09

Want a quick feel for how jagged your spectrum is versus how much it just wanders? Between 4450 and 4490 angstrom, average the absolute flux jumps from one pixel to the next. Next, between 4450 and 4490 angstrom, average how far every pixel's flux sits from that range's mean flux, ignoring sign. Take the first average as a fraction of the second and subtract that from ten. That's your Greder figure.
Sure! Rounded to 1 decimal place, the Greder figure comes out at 8.7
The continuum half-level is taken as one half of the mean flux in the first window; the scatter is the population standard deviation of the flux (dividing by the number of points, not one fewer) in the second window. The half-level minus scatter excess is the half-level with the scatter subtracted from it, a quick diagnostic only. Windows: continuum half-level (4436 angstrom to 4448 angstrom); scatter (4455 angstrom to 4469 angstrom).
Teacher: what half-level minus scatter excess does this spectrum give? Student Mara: 3.33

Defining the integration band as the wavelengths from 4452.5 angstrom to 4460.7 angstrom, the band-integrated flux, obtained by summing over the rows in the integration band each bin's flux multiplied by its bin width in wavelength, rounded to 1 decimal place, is 64.2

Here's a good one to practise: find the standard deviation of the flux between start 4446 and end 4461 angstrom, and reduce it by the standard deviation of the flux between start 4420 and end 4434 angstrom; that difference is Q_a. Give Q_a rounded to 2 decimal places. -0.04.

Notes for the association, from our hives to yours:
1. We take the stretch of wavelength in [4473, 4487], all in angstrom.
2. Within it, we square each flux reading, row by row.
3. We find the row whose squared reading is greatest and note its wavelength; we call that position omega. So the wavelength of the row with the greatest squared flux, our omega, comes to 4482.29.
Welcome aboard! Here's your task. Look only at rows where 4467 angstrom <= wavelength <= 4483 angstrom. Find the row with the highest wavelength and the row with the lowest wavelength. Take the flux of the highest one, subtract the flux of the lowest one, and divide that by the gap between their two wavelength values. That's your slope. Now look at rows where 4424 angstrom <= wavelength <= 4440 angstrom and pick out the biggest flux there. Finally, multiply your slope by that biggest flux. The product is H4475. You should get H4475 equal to 1.0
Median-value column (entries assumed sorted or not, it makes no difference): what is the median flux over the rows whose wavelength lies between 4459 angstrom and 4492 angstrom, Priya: 7.45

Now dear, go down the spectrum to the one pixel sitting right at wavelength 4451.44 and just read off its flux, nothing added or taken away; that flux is 6.888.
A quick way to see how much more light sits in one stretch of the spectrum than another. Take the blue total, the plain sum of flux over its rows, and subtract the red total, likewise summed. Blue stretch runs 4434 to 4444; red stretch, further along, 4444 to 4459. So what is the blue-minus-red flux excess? -16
